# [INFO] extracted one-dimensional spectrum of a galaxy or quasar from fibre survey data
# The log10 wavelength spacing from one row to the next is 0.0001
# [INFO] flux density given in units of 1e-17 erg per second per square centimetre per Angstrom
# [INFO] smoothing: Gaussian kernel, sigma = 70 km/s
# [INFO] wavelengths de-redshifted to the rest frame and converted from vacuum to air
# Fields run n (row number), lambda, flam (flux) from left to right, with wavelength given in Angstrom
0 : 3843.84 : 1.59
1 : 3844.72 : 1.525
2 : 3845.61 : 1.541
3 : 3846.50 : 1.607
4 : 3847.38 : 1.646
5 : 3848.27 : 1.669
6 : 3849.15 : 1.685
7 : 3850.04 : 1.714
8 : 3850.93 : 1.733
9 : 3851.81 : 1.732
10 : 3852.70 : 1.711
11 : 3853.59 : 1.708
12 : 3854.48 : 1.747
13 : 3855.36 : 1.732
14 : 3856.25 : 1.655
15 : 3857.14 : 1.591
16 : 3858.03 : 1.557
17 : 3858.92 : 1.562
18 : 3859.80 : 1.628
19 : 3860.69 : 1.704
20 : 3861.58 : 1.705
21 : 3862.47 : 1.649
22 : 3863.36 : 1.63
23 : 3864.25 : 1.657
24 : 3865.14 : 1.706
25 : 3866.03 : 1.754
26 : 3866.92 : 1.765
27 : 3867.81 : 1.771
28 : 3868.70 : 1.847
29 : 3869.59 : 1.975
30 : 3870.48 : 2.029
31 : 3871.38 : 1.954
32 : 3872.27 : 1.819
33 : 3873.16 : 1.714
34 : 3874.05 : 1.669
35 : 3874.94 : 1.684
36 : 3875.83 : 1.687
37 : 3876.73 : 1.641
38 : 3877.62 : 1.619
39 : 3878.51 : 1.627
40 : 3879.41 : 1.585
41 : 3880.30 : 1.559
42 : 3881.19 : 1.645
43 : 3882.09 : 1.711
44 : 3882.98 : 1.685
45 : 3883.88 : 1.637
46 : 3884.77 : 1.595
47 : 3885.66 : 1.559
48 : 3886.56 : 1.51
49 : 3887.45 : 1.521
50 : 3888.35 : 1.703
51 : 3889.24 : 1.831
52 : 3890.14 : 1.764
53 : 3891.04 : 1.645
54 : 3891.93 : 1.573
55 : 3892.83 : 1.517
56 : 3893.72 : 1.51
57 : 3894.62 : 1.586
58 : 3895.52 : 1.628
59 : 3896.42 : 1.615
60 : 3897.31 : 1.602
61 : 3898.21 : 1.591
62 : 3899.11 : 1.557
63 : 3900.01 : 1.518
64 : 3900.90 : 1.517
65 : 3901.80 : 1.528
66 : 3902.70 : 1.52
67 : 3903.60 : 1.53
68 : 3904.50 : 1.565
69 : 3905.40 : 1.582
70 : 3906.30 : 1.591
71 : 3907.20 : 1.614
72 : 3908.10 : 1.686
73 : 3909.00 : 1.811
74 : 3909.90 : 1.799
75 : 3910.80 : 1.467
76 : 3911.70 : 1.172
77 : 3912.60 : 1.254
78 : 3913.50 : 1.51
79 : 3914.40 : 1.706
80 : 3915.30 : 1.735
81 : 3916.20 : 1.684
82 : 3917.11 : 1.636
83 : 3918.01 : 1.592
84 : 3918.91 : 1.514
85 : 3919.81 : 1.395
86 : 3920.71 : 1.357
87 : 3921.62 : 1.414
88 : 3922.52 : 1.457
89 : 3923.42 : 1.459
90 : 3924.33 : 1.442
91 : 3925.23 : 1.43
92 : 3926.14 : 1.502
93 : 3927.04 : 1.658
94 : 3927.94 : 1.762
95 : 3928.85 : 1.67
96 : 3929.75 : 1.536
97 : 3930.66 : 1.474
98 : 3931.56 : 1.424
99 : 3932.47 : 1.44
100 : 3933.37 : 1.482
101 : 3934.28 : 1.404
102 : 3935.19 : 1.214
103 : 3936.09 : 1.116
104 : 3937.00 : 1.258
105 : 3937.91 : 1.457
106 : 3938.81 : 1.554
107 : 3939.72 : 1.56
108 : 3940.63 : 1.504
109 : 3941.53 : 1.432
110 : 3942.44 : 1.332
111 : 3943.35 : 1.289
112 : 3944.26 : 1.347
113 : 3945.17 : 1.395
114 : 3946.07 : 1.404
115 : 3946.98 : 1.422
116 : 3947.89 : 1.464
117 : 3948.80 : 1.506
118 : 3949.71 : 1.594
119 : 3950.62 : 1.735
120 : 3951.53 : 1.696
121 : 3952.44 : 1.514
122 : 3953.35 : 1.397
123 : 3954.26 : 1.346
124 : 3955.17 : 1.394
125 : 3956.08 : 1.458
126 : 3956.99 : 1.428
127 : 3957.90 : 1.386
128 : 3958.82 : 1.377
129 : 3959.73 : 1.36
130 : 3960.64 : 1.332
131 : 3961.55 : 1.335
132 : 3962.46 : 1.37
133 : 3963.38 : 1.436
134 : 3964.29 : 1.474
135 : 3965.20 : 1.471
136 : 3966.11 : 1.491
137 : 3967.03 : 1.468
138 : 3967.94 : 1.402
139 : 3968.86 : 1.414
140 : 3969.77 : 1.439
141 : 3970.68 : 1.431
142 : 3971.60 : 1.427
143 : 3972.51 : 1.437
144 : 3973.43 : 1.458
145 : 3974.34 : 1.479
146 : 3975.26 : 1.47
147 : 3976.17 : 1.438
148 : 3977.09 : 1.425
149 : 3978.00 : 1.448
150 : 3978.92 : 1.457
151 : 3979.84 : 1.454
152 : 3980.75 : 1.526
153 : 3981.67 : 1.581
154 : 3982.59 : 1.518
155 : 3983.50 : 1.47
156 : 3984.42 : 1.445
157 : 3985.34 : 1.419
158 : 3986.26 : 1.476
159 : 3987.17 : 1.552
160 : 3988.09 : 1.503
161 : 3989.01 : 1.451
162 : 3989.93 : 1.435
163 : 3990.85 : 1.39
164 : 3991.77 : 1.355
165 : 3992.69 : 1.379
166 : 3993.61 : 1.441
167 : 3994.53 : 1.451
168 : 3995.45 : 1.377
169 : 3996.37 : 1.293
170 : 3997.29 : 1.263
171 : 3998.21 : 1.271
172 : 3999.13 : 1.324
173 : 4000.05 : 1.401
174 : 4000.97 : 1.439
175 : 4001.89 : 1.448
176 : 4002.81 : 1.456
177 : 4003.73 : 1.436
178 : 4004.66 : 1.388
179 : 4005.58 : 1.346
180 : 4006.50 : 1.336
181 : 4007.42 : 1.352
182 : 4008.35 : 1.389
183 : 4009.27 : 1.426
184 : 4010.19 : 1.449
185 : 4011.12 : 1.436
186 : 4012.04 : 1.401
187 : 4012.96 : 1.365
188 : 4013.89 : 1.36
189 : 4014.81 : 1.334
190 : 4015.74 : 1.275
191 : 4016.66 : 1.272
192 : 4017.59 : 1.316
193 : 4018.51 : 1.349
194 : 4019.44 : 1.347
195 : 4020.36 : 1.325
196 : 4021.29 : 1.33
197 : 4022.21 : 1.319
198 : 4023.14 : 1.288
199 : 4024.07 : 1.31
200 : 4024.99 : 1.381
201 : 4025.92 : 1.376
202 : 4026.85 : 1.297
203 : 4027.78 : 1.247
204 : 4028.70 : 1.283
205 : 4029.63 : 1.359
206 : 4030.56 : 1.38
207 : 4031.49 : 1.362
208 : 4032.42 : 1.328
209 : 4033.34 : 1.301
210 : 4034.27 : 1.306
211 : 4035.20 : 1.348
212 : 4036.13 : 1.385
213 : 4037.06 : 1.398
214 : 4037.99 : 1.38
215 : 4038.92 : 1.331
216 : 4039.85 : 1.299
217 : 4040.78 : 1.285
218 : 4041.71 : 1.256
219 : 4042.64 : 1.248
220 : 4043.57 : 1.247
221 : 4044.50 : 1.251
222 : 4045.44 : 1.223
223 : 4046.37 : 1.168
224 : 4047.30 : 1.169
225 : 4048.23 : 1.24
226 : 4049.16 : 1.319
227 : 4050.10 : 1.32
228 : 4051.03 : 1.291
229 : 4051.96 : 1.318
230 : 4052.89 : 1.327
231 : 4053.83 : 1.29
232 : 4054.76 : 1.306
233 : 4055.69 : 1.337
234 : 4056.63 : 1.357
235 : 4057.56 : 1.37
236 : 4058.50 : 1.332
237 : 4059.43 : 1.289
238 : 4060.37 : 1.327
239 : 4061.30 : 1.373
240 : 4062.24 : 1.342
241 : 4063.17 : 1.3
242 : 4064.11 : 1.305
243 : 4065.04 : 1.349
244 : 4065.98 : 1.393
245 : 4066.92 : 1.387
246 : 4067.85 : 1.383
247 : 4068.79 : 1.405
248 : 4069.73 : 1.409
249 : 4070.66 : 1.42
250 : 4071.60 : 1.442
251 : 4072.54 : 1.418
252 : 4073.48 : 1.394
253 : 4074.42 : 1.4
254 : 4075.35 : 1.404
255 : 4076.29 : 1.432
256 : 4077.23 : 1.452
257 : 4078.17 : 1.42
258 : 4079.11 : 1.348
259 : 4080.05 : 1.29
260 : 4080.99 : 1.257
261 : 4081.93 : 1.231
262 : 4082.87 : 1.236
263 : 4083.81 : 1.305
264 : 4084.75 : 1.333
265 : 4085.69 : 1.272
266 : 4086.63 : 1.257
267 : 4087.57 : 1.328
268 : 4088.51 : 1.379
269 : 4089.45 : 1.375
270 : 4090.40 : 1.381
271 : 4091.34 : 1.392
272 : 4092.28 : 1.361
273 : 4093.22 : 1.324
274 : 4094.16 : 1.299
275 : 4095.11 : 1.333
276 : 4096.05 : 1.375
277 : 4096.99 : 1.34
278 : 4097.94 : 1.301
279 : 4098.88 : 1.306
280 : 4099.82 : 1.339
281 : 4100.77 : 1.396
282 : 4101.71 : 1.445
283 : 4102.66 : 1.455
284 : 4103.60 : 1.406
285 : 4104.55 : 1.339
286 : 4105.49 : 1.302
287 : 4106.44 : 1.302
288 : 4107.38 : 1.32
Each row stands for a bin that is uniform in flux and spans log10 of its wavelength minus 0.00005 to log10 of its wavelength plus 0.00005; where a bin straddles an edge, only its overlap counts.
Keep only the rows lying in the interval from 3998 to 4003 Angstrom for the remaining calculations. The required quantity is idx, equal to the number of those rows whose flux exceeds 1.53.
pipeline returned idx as 0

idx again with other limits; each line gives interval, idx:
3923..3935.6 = 4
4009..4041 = 0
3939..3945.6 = 1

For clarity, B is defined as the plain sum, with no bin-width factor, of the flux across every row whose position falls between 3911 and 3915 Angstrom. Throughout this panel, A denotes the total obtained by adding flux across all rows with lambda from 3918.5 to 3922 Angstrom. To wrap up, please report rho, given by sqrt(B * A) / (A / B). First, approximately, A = 5.68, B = 5.64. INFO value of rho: 5.62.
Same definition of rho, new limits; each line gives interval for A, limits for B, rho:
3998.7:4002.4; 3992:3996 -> 5.67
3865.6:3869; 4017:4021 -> 4.62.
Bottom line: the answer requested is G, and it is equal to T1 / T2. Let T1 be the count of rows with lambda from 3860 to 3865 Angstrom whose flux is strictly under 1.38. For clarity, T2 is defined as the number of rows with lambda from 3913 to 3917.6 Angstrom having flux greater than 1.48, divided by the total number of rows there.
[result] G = 0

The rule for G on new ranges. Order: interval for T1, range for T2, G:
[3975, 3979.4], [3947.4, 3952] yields 0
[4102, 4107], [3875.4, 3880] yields 3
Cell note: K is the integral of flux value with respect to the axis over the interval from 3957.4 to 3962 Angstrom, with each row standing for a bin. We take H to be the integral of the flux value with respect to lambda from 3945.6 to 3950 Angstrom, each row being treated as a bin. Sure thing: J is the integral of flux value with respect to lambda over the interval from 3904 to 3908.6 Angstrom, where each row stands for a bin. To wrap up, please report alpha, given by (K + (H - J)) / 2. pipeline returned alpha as 2.7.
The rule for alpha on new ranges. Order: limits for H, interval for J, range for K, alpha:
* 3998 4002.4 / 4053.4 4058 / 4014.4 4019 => 3.0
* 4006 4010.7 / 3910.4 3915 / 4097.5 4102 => 3.0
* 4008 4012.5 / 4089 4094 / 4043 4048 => 2.8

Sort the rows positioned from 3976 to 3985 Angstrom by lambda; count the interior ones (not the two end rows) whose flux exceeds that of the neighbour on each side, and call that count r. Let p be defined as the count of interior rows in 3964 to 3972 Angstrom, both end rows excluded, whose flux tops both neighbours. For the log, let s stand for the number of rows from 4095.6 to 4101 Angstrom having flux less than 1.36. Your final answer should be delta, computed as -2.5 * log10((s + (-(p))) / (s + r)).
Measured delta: 1.2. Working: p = 2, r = 2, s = 4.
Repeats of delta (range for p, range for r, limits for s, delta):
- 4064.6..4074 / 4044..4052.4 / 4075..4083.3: 0.8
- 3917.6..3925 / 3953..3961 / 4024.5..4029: 0.8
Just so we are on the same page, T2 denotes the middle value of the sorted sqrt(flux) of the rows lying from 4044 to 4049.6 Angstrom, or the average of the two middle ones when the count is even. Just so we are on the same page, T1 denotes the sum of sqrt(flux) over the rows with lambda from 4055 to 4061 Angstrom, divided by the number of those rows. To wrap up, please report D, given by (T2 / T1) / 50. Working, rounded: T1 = 1.16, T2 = 1.11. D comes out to 0.0192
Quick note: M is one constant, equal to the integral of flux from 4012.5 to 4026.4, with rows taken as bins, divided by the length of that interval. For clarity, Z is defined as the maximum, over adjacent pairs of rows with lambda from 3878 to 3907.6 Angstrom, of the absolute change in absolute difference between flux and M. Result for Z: 0.18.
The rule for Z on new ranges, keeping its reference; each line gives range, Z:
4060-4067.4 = 0.04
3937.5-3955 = 0.18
